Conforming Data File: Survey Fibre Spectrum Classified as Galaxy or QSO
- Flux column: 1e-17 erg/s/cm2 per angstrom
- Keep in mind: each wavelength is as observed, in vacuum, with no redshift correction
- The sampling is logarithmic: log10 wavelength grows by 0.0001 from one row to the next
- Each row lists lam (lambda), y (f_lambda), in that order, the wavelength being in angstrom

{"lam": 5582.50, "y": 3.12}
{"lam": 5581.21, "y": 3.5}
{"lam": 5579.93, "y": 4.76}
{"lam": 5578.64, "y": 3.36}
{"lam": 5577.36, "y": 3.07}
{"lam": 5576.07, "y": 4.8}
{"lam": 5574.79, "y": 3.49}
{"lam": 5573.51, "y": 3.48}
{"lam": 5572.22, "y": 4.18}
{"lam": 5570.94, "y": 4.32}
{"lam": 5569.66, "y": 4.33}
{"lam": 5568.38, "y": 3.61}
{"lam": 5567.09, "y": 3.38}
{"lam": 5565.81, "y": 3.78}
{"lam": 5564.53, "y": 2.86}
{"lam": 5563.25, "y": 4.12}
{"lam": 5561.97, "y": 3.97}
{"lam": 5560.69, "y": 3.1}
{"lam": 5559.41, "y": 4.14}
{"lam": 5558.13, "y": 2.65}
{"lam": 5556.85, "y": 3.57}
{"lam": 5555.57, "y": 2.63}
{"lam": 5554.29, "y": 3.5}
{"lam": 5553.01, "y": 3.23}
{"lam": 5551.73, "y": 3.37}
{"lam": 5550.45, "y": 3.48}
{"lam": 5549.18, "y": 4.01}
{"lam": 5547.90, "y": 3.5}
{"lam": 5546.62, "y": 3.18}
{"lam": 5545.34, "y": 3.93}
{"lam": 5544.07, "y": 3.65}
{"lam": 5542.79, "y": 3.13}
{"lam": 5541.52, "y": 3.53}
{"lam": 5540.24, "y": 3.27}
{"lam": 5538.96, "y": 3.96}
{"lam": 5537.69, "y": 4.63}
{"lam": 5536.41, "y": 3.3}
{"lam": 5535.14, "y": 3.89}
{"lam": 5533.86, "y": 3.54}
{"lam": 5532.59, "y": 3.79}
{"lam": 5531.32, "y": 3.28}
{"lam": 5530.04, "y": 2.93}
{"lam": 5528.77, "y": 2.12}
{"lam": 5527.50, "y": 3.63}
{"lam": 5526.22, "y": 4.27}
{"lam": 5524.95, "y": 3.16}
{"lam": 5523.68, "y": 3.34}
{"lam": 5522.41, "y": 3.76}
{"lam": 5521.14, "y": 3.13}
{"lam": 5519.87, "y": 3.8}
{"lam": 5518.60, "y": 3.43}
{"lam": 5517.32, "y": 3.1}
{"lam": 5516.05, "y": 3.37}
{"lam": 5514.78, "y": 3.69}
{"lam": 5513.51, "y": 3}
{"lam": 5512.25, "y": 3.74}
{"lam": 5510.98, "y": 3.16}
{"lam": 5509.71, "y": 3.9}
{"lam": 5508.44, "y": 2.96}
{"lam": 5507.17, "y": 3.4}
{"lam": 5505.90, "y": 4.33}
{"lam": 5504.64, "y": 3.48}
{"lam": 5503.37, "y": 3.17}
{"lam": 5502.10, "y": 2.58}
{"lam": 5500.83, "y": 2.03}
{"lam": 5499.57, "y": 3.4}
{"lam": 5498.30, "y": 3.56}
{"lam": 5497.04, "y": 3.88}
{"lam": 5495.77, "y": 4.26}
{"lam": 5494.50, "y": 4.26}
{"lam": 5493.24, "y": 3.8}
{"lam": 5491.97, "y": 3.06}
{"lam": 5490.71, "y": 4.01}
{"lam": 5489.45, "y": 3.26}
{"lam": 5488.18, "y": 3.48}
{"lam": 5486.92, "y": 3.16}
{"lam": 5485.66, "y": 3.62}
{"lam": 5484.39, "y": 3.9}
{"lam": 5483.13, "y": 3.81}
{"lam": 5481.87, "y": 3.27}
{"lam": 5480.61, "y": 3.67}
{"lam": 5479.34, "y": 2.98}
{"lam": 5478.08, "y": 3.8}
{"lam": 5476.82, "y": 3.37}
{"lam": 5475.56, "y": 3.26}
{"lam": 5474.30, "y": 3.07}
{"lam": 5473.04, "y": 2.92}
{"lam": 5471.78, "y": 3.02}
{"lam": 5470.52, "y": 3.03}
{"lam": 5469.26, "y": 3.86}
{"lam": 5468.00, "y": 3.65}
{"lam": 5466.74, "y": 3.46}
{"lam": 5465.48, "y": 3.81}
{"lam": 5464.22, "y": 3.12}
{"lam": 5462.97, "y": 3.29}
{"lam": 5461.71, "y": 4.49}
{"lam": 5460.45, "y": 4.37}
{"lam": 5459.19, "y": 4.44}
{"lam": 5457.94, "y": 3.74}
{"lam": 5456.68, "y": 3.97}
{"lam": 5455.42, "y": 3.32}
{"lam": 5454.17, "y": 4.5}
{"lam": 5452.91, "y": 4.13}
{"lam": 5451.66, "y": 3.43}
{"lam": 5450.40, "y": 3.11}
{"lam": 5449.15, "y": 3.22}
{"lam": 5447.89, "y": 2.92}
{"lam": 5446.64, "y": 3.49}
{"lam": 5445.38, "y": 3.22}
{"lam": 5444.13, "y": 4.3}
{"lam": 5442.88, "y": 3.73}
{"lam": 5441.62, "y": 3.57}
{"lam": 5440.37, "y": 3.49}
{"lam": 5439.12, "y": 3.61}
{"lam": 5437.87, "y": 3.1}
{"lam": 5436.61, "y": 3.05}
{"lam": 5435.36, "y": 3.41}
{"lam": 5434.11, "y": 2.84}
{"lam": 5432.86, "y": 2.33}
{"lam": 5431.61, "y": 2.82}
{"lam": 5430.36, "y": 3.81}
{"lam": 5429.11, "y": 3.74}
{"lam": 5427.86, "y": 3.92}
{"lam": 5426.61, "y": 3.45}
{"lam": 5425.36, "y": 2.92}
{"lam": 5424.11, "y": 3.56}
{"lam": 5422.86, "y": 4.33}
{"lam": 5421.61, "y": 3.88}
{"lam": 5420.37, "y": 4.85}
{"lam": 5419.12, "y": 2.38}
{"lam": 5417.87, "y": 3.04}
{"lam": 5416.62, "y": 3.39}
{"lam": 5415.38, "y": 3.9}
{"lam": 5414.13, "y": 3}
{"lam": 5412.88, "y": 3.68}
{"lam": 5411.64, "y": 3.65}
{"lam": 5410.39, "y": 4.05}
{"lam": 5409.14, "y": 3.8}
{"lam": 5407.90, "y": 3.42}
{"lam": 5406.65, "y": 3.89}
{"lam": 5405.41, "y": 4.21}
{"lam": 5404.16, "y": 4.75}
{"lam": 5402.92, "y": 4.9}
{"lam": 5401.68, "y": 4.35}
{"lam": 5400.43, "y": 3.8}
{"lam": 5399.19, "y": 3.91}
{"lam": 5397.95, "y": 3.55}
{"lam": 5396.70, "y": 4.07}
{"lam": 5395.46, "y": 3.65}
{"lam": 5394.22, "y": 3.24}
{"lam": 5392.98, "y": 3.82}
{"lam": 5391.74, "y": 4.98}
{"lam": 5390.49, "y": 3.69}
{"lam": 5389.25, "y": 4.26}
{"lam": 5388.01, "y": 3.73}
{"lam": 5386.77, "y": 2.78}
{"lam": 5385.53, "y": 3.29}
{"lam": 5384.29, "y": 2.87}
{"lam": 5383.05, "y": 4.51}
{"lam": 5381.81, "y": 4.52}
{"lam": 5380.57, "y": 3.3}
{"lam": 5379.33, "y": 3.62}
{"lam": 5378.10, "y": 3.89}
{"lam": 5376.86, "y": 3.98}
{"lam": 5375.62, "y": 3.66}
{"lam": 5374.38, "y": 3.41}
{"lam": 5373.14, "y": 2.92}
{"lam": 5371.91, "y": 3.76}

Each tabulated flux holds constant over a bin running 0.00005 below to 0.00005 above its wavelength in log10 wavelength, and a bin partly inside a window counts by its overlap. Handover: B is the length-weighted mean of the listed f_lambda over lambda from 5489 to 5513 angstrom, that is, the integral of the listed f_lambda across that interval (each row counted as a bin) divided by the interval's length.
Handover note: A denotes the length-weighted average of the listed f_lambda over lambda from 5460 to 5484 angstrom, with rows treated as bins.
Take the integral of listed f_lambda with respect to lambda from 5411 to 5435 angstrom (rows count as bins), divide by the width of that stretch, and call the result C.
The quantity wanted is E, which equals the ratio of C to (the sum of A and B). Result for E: 0.494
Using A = 3.48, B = 3.49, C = 3.45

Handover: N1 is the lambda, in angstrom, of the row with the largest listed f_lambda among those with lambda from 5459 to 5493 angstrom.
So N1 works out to 5461.71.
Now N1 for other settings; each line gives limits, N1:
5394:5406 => 5402.92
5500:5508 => 5505.90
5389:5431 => 5391.74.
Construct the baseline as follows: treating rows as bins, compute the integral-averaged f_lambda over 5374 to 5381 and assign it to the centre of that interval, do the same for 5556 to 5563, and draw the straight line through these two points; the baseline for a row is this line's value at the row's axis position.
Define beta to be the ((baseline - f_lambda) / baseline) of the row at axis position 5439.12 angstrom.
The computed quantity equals 0.00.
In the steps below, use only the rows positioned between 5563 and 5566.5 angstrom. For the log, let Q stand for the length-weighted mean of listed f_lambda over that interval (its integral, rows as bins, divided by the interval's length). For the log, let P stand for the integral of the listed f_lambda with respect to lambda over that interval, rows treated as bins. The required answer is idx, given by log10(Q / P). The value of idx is -0.5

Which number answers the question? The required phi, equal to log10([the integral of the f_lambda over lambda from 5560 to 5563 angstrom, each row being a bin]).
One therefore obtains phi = 1.04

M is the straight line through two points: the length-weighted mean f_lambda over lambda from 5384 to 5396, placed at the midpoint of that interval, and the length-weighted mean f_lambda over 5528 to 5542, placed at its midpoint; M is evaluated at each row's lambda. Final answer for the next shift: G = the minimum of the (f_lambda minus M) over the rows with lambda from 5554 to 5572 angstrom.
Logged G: -0.8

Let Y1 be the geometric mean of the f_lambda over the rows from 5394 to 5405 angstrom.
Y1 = 3.99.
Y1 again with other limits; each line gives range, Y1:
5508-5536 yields 3.38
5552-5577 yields 3.59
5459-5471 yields 3.72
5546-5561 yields 3.33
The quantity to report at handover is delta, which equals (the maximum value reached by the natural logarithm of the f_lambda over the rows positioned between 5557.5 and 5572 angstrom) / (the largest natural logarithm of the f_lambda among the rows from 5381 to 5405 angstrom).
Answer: 0.91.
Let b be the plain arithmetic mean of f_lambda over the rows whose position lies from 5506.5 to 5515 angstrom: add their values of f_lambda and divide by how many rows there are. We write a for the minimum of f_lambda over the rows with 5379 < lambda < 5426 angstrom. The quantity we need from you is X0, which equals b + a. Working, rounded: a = 2.38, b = 3.41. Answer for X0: 5.8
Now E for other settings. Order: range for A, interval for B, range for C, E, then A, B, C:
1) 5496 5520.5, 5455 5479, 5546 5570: 0.501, 3.38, 3.57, 3.48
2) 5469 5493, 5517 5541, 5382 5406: 0.569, 3.40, 3.50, 3.92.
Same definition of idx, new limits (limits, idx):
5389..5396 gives -0.8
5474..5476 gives -0.3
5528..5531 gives -0.5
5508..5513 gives -0.7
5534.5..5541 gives -0.8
